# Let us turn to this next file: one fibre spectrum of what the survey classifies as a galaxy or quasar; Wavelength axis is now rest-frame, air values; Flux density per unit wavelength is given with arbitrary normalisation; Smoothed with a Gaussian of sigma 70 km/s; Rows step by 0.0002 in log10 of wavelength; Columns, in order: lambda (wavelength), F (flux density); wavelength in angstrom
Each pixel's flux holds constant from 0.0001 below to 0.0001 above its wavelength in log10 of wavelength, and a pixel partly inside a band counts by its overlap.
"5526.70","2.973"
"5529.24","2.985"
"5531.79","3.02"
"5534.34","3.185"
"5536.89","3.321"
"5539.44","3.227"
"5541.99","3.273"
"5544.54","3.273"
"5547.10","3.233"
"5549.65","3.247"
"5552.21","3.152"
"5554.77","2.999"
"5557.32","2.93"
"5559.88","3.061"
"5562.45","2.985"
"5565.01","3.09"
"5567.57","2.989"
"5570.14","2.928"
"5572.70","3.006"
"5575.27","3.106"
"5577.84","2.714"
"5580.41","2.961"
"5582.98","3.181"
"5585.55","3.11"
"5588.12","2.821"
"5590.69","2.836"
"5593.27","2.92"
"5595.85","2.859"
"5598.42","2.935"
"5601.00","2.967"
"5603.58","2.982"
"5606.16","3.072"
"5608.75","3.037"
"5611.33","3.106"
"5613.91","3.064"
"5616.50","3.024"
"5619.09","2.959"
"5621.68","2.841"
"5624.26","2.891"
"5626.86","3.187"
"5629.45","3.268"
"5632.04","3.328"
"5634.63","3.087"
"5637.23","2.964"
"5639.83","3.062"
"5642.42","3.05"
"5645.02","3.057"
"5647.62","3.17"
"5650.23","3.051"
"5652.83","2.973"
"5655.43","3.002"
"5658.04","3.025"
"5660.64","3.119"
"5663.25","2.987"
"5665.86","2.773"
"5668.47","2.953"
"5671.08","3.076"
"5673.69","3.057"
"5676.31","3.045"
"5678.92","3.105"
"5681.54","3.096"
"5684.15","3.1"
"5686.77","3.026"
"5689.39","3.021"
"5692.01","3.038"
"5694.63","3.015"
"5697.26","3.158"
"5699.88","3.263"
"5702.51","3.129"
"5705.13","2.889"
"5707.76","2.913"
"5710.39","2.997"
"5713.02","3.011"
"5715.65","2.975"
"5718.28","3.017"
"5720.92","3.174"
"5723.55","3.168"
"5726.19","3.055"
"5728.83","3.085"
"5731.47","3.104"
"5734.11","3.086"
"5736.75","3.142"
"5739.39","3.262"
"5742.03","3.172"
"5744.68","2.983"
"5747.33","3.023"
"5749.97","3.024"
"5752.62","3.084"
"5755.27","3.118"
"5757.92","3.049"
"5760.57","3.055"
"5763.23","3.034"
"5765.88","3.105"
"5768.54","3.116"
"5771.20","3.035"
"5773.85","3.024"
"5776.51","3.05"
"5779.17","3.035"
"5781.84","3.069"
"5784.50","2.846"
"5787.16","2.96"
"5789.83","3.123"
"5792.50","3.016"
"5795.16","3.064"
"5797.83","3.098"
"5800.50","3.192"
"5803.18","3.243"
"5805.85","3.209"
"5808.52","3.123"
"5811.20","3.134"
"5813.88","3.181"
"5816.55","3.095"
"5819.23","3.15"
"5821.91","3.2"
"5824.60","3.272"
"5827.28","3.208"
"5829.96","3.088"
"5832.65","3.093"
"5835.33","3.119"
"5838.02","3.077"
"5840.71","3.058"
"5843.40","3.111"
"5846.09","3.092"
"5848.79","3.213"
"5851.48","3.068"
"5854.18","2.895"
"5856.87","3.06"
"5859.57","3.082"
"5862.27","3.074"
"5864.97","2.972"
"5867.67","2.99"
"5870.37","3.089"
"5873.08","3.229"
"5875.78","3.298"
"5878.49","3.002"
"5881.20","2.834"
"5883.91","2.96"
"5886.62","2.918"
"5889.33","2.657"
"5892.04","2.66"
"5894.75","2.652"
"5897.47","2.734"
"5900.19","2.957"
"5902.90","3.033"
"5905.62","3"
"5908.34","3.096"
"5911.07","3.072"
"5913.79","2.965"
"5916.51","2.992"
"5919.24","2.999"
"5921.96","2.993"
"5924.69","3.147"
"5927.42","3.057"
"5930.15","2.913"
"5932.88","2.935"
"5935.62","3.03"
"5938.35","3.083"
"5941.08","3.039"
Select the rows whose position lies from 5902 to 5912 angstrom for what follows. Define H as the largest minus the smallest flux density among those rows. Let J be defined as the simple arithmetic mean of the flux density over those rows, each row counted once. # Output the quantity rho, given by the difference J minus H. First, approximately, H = 0.10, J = 3.05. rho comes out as 2.95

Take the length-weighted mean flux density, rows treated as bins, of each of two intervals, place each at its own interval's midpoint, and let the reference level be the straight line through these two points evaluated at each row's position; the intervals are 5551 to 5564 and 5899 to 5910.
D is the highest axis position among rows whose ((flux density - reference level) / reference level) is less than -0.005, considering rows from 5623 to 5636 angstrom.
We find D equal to 5624.26 angstrom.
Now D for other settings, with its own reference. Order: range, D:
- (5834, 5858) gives 5854.18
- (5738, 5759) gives 5744.68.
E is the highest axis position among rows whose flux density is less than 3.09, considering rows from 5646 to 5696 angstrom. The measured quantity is 5694.63 angstrom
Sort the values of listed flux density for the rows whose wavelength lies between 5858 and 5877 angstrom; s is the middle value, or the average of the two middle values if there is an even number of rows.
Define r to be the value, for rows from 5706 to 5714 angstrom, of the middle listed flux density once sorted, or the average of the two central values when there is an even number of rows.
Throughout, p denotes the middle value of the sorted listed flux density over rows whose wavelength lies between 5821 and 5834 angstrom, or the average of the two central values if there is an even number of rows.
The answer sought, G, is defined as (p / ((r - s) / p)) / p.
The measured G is -38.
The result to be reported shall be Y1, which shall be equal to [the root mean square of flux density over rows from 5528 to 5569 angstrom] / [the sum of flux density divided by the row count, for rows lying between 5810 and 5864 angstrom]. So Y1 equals 1.00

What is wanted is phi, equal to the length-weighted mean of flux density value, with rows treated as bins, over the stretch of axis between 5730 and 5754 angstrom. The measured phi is 3.10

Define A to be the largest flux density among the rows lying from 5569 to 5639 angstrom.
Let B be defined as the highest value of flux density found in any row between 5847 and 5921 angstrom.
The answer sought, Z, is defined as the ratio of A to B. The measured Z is 1.01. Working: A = 3.328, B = 3.298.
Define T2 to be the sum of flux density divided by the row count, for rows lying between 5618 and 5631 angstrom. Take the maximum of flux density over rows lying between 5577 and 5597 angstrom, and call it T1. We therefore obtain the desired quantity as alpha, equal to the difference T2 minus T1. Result -0.15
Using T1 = 3.181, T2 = 3.03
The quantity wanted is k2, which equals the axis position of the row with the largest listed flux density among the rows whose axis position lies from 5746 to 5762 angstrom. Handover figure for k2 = 5755.27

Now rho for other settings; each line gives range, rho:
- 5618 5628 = 2.62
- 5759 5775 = 2.97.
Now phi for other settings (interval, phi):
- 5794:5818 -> 3.15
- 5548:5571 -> 3.05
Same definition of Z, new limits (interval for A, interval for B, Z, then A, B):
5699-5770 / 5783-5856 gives 1.00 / 3.263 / 3.272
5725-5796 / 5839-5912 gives 0.99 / 3.262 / 3.298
